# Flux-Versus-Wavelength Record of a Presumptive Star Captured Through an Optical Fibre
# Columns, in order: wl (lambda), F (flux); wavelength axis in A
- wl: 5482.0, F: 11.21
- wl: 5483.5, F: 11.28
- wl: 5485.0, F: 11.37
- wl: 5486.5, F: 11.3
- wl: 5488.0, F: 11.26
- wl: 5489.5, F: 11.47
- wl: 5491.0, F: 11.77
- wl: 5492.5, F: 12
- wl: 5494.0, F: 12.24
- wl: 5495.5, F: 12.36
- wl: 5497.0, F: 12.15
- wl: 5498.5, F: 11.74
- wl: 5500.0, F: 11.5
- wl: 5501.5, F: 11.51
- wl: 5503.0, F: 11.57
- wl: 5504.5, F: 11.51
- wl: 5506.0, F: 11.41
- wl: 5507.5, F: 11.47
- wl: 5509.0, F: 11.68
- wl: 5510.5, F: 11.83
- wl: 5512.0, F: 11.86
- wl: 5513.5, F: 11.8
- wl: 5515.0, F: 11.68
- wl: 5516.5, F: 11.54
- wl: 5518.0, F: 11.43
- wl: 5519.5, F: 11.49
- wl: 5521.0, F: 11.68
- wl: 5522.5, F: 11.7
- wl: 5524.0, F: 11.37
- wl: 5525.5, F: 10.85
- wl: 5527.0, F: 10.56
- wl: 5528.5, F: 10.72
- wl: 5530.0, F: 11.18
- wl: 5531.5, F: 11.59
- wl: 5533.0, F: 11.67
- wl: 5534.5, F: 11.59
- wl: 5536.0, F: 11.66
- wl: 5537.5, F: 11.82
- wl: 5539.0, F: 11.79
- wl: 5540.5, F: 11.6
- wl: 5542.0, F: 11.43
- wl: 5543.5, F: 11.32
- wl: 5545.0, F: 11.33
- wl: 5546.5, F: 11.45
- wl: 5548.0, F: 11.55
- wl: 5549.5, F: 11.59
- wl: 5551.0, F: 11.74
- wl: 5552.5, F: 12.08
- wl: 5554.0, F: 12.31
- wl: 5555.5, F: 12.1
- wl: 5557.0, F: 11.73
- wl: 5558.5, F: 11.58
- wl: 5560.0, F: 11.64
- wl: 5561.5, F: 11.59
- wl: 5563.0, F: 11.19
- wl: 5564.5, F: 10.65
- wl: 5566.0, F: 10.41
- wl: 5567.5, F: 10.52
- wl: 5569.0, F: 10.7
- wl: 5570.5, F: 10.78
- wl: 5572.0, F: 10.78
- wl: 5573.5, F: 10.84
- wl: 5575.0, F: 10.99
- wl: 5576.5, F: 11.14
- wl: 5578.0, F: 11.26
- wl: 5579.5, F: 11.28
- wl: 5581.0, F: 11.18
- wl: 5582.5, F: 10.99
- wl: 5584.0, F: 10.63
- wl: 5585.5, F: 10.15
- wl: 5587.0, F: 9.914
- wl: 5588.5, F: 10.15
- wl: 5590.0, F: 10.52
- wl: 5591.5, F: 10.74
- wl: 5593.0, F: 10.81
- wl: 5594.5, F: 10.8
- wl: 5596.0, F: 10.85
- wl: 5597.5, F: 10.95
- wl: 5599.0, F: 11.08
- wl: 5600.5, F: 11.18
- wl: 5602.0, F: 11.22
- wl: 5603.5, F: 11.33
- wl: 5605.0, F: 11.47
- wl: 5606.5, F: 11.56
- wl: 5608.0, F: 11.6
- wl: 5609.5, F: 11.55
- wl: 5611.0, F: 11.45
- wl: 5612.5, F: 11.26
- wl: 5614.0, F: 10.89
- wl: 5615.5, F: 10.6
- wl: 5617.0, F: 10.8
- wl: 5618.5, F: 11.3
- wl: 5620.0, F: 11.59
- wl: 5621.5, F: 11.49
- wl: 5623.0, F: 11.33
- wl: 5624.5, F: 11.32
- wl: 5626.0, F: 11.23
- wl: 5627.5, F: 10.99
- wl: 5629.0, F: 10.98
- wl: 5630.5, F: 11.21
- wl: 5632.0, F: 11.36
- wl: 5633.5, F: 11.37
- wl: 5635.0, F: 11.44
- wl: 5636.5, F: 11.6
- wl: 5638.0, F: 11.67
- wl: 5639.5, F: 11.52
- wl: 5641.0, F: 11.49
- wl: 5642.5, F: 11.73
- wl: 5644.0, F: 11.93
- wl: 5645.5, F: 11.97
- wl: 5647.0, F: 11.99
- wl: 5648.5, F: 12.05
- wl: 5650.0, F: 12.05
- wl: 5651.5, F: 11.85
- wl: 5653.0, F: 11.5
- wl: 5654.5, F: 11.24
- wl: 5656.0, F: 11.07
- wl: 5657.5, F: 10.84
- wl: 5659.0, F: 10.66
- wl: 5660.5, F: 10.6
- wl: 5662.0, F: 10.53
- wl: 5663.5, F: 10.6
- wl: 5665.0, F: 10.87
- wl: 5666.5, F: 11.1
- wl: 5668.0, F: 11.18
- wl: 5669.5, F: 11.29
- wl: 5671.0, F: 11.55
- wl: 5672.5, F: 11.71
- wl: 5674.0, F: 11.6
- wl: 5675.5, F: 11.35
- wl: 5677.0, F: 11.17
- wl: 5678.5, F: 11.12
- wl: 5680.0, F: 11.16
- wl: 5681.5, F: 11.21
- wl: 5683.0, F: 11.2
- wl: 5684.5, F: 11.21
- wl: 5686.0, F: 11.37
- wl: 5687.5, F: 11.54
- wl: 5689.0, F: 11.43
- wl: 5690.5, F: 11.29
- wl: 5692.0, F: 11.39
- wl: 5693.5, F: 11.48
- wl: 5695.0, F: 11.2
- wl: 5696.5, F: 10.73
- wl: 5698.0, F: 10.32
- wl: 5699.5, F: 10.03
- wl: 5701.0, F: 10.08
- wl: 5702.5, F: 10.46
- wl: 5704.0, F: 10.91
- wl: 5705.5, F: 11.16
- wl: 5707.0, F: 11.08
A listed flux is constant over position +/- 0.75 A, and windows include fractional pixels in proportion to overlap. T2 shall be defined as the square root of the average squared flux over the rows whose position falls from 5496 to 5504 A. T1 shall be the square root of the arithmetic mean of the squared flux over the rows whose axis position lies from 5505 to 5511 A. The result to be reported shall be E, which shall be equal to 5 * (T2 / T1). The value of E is 5.04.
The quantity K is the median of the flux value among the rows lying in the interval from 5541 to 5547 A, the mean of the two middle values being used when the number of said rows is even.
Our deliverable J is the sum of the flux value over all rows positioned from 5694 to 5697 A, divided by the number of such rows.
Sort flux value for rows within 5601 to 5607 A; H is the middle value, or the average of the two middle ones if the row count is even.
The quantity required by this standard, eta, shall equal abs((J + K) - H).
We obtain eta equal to 10.9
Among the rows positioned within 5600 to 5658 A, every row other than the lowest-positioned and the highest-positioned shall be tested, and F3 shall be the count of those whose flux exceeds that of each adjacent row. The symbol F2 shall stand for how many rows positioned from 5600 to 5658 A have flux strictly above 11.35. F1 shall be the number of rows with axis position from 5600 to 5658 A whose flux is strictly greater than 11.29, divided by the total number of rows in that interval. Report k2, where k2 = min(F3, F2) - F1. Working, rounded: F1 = 0.7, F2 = 22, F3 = 3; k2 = 2.3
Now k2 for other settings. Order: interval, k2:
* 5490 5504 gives 0.0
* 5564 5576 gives 0.0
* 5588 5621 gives 1.6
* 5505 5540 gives 3.2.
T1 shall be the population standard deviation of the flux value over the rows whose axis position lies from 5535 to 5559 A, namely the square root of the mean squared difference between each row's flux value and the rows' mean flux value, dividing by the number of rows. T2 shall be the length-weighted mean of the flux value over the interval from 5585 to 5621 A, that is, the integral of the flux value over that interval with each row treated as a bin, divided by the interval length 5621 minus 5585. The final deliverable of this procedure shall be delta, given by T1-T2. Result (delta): -10.7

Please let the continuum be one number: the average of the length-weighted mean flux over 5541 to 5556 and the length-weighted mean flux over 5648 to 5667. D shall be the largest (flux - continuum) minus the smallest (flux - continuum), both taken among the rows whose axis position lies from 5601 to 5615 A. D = 0.7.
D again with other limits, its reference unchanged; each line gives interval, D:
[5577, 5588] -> 1.4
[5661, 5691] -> 1.2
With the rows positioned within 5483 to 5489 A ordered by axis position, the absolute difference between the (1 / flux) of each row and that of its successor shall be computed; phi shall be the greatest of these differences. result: 0.0007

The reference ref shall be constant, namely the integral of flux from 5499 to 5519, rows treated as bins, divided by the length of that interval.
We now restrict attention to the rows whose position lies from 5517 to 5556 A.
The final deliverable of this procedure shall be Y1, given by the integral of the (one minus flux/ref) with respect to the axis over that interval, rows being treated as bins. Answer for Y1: 0.3 A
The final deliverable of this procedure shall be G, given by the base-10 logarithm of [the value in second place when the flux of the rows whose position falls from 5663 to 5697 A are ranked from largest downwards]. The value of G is 1.06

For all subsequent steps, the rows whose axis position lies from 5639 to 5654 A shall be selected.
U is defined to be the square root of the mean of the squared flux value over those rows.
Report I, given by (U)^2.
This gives 139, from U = 11.8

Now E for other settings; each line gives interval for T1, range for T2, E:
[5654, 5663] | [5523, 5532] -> 5.10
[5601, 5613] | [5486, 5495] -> 5.11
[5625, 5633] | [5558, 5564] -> 5.16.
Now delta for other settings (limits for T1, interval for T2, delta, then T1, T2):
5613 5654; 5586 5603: -10.4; 0.38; 10.7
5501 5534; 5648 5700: -10.8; 0.34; 11.2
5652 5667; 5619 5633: -11.0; 0.30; 11.3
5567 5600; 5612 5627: -10.8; 0.35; 11.2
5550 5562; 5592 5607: -10.9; 0.26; 11.1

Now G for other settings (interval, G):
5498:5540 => 1.07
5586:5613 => 1.06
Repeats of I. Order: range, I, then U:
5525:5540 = 129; 11.4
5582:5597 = 112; 10.6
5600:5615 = 129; 11.4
